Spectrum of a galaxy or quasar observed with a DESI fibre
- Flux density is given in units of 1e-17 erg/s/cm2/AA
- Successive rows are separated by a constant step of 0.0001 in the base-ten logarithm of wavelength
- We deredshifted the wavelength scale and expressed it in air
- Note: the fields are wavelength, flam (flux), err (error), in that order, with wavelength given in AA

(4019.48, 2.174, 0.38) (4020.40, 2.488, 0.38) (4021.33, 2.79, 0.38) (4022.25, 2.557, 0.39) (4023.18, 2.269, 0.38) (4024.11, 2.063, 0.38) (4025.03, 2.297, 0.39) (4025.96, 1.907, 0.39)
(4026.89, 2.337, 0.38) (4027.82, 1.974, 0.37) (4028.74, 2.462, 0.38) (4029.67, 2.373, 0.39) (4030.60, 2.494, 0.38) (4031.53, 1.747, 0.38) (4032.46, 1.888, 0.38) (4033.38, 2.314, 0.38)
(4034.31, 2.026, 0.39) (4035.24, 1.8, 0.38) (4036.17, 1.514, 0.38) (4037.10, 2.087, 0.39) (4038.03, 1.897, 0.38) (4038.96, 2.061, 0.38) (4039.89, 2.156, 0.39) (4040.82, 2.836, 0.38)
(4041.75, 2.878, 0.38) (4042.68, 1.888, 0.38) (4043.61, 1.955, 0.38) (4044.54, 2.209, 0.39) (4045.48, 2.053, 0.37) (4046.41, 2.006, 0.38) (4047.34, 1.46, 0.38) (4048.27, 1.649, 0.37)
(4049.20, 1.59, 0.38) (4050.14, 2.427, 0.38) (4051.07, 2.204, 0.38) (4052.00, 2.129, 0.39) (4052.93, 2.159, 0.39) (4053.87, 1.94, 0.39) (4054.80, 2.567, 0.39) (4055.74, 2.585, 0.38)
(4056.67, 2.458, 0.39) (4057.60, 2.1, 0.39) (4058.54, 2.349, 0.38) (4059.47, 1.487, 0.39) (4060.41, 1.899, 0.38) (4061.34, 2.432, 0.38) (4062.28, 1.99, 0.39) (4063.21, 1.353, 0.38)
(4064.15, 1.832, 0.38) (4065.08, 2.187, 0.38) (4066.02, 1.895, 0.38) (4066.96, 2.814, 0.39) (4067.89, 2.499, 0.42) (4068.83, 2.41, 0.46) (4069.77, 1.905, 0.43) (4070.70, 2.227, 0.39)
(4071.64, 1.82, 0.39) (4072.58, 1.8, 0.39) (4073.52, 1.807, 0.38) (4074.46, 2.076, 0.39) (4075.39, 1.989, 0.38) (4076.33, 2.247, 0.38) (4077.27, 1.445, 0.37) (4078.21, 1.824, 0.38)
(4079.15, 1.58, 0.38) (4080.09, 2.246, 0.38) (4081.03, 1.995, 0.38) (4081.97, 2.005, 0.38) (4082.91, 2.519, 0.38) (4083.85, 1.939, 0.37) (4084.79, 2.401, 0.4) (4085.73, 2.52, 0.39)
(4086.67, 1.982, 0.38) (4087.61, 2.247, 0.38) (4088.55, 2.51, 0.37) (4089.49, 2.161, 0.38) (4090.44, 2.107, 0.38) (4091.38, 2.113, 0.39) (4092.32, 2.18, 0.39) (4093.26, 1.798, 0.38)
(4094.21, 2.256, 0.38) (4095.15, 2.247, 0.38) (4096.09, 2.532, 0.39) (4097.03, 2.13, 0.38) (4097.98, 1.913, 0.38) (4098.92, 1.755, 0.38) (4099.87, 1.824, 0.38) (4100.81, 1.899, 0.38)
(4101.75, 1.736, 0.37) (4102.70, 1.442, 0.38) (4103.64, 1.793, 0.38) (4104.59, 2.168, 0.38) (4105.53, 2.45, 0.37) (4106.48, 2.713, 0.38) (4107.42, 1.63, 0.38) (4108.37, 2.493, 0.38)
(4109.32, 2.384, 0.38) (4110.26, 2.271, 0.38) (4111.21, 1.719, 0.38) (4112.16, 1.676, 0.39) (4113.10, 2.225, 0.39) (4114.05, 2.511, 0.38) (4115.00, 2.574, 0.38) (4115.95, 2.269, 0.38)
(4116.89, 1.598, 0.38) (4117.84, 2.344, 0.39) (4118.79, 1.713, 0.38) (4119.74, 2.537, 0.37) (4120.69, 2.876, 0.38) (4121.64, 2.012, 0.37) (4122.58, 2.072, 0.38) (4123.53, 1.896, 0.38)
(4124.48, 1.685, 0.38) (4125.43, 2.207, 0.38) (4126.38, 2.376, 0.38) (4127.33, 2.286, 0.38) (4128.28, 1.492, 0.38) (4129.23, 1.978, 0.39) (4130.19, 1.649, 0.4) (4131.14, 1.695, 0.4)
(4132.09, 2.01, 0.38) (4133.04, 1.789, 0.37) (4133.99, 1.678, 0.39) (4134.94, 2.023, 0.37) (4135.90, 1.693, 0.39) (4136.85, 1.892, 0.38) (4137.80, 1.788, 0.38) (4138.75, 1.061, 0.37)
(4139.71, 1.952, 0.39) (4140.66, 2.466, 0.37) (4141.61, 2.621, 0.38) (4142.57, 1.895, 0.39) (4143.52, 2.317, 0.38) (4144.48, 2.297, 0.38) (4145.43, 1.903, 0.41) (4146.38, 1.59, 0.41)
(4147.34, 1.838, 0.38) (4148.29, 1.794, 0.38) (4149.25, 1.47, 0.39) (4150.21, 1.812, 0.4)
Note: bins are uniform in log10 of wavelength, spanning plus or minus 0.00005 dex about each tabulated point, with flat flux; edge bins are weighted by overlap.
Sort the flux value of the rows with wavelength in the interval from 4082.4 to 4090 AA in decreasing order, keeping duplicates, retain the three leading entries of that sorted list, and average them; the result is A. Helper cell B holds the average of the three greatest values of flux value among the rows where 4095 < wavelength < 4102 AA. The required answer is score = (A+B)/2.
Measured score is 2.41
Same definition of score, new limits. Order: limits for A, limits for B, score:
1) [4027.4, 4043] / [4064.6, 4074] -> 2.66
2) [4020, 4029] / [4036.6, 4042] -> 2.62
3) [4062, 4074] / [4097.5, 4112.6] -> 2.56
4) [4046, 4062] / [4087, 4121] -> 2.63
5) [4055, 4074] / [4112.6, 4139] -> 2.65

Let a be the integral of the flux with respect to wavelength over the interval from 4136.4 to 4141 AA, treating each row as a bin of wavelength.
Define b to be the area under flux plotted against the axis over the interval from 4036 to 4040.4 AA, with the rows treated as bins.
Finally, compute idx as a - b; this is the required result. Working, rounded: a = 8.3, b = 8.7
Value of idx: -0.4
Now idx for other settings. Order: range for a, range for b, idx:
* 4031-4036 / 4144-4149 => 0.4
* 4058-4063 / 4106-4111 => -1.3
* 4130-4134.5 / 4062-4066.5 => -0.3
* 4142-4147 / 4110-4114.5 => 0.7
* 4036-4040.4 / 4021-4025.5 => -2.0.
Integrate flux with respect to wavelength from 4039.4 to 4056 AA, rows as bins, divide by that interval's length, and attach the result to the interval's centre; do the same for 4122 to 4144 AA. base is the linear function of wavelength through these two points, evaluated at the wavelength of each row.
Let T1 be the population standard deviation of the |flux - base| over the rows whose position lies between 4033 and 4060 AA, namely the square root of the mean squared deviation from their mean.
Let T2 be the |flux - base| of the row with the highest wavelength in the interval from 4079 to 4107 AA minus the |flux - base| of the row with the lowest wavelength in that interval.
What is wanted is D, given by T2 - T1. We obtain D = 0.0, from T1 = 0.23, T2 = 0.23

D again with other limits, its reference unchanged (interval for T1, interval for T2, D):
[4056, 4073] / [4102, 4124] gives -0.7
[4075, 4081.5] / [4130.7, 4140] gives -0.4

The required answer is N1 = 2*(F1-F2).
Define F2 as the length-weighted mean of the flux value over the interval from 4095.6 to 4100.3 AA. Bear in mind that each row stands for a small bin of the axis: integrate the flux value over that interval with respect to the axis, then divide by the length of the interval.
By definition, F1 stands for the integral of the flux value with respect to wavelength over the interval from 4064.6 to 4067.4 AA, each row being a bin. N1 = 9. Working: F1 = 6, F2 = 2.03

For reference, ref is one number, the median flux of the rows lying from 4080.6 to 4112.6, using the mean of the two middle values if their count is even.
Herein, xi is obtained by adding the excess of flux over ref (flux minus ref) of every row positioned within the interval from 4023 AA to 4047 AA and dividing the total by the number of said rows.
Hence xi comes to 0.013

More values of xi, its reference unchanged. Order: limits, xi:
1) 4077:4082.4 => -0.272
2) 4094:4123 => 0.000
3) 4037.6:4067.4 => -0.014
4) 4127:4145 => -0.196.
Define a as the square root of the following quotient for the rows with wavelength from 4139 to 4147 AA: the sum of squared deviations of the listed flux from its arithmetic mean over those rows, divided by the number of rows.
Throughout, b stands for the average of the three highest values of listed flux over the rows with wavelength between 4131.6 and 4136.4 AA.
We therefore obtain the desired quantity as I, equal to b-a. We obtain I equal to 1.6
